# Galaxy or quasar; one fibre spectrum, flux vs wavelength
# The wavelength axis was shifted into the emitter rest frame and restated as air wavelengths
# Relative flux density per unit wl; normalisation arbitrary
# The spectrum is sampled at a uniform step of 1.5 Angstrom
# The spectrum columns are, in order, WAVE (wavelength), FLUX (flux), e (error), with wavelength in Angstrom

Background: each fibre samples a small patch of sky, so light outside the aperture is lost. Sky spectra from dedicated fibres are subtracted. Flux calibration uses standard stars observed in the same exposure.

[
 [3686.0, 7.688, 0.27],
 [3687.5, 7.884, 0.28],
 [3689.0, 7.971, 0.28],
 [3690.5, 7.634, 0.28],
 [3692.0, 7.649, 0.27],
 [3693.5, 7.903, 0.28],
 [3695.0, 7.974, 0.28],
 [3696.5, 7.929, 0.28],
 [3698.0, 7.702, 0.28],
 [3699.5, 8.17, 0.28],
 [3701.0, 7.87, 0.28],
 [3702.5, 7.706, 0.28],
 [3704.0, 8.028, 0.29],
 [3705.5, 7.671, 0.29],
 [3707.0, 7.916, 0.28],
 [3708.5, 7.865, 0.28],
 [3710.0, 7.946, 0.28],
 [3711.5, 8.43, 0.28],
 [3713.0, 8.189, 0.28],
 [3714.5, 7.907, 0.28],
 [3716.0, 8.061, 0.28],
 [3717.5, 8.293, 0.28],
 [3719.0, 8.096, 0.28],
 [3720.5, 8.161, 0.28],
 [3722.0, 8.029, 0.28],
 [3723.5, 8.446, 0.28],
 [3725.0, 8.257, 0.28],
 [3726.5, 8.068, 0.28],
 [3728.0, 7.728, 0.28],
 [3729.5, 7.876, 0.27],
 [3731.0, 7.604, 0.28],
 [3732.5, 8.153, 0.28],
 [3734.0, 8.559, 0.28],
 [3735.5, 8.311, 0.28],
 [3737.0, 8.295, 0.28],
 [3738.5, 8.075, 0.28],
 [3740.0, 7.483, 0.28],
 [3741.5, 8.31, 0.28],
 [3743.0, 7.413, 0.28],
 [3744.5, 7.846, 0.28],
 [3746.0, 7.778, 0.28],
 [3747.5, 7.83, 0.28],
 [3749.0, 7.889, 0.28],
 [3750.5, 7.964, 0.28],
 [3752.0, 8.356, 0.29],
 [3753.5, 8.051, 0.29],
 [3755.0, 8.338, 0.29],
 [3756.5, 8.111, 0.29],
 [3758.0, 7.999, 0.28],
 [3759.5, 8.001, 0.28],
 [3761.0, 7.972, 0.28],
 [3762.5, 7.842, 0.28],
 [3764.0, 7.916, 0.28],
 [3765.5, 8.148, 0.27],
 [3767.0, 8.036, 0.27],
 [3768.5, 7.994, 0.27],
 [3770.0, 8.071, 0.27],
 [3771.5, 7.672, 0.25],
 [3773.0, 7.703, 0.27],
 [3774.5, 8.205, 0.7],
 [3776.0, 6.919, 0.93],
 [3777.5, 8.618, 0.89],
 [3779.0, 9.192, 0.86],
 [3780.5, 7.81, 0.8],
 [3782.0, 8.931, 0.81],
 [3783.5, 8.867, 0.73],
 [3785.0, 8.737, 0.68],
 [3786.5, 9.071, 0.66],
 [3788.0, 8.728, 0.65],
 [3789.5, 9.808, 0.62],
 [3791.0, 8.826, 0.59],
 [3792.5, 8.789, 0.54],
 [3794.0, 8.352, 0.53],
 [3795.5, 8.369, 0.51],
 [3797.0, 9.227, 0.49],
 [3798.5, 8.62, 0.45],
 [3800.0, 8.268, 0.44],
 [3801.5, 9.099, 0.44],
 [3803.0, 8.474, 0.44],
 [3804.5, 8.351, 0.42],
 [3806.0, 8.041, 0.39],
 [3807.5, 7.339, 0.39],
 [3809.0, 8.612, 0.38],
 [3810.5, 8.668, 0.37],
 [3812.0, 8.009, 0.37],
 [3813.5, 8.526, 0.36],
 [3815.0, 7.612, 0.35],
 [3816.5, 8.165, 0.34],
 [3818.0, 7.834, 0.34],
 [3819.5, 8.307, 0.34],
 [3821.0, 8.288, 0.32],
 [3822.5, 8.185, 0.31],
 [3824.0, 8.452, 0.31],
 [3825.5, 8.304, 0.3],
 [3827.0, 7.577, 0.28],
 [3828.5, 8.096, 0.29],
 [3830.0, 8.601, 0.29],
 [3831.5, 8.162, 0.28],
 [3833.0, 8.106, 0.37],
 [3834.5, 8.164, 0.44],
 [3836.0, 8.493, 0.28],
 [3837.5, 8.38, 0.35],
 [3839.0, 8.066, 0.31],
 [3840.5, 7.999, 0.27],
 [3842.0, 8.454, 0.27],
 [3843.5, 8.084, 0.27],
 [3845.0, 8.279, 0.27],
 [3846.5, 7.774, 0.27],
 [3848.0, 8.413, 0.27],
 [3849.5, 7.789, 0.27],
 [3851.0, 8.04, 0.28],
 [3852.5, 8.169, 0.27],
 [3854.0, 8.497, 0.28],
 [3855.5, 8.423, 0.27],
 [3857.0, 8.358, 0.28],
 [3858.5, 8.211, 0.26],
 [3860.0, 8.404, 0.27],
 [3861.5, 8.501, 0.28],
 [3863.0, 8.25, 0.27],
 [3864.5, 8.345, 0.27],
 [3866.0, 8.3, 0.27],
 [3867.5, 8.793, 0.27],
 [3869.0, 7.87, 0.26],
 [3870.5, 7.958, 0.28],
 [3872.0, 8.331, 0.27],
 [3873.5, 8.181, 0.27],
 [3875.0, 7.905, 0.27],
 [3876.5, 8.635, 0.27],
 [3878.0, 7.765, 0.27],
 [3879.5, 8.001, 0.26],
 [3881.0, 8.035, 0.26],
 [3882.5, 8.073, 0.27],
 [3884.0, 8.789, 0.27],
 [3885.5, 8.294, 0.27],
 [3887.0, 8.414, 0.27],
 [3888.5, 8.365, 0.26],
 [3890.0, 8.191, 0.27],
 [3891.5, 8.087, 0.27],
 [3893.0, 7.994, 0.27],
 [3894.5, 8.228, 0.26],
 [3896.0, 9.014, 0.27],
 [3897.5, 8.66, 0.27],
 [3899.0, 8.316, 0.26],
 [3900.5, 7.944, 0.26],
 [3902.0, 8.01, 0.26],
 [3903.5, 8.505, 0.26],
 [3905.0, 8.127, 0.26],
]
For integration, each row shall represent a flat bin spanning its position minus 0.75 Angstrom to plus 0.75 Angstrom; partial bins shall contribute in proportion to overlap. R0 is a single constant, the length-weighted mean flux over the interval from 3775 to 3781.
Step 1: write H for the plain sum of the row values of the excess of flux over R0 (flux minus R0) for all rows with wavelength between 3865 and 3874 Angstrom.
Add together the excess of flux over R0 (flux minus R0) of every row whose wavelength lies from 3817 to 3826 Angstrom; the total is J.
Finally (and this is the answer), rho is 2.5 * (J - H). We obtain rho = 0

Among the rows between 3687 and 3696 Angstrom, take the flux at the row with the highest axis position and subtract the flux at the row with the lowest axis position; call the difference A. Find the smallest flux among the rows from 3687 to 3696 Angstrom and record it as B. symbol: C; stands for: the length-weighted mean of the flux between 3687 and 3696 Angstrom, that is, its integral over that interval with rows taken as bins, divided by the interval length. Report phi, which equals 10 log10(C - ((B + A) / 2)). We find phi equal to 6.0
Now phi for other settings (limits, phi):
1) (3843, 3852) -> 6.2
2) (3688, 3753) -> 6.1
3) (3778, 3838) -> 7.1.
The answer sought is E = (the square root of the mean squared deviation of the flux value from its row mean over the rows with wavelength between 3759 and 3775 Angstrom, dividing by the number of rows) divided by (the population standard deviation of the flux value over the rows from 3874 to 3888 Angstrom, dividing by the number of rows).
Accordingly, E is 0.5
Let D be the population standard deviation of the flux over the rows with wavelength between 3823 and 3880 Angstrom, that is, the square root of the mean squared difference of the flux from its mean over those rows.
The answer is 0.27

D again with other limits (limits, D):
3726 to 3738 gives 0.30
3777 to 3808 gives 0.52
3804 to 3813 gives 0.45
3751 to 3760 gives 0.15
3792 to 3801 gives 0.33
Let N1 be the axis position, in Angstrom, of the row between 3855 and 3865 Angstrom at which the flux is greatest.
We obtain 3861.5 Angstrom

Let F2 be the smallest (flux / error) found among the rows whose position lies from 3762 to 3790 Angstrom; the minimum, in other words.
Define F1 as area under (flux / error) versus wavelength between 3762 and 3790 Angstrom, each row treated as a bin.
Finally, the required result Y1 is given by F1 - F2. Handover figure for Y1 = 526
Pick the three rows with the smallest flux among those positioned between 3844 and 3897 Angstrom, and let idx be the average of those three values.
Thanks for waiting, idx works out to 7.78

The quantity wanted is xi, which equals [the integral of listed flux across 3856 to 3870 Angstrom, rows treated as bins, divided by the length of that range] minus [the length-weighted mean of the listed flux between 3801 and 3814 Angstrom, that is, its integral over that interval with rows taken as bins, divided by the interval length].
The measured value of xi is 0.00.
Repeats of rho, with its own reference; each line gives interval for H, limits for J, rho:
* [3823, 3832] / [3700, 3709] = -5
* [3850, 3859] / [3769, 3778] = -6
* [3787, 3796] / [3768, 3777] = -16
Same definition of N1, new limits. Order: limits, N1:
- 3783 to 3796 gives 3789.5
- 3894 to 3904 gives 3896.0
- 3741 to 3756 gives 3752.0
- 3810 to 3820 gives 3810.5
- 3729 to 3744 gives 3734.0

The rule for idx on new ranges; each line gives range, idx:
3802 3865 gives 7.51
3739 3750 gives 7.56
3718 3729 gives 7.94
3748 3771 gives 7.88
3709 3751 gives 7.50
